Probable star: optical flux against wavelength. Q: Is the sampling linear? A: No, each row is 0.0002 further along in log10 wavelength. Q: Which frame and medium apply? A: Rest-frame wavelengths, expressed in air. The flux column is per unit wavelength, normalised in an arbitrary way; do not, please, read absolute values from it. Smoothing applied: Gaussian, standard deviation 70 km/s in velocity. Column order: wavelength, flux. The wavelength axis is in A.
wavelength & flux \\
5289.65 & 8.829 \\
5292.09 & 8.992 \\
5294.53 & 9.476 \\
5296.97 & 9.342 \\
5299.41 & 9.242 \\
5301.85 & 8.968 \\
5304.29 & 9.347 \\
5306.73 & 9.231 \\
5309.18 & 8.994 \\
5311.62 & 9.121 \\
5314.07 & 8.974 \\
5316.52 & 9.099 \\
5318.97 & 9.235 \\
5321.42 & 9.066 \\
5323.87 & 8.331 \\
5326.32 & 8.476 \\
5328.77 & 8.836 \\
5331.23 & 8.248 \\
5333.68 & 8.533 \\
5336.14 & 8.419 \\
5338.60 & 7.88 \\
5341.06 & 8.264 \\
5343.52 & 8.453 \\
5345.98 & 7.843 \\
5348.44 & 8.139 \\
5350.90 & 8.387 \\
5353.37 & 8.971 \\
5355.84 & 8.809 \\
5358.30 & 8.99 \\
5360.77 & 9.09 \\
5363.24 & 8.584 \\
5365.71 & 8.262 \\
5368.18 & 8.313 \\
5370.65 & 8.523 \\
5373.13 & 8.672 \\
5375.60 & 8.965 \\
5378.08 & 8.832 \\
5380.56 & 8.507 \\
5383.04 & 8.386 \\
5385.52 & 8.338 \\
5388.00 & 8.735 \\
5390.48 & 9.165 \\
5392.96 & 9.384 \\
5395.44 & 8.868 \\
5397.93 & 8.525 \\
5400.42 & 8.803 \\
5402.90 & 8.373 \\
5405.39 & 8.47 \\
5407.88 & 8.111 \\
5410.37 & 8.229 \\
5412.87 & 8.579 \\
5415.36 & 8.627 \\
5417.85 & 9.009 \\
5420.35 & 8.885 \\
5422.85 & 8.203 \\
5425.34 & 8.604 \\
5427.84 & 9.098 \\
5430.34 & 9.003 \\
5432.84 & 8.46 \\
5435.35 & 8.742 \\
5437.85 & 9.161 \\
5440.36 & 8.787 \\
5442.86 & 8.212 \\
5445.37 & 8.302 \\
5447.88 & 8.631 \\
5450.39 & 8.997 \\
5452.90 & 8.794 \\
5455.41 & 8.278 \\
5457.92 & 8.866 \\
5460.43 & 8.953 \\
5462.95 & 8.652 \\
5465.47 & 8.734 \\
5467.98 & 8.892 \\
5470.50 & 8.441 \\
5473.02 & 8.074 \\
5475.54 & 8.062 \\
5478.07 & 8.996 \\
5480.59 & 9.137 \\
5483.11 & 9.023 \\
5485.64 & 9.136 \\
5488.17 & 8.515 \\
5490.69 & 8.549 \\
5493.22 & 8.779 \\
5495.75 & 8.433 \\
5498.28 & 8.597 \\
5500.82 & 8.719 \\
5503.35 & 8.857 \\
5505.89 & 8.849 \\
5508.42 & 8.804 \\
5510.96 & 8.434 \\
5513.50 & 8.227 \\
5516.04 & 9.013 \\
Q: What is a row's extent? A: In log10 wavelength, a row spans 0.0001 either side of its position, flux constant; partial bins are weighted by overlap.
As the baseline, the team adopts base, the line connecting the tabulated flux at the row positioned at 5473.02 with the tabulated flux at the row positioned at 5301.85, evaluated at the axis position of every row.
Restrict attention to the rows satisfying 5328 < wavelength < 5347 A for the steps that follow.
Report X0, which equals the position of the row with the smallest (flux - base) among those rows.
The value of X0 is 5338.60 A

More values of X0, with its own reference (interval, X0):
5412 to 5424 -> 5422.85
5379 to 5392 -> 5385.52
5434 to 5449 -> 5442.86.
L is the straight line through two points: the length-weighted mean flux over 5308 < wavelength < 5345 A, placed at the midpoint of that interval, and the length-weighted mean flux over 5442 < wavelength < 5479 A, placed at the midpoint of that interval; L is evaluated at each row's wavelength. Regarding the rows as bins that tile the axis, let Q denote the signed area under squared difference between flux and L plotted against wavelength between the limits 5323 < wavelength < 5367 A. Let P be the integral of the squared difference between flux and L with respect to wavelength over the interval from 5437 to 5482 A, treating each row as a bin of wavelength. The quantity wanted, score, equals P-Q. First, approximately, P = 5.55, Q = 6.7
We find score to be -1.2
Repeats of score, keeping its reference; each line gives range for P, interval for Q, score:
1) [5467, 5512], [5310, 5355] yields -3.1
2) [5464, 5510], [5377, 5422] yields 0.2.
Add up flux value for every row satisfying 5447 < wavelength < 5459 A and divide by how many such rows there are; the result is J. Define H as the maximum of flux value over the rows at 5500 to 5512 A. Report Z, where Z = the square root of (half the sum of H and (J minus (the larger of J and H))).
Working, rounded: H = 8.857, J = 8.71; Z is 2.09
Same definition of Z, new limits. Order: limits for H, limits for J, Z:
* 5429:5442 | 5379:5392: 2.08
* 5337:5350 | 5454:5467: 2.06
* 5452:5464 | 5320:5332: 2.07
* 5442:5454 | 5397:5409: 2.06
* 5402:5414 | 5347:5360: 2.07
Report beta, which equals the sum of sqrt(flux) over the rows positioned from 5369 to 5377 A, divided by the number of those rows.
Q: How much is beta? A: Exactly 2.95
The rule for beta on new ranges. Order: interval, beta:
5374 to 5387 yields 2.93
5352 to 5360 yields 2.99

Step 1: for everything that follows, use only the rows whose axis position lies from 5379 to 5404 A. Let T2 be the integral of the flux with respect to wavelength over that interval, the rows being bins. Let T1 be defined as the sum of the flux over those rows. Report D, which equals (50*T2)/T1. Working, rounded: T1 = 87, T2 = 218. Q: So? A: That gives 125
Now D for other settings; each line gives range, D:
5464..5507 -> 126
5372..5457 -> 125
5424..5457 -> 127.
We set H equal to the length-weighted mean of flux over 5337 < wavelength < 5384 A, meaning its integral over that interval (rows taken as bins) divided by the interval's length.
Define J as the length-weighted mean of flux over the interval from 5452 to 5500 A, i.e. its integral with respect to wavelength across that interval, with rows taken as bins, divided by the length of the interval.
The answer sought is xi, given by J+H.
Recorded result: 17.20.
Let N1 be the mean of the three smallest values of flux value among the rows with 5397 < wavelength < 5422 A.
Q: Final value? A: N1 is 8.24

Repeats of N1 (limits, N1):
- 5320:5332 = 8.35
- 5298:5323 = 8.98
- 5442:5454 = 8.38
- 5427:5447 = 8.32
